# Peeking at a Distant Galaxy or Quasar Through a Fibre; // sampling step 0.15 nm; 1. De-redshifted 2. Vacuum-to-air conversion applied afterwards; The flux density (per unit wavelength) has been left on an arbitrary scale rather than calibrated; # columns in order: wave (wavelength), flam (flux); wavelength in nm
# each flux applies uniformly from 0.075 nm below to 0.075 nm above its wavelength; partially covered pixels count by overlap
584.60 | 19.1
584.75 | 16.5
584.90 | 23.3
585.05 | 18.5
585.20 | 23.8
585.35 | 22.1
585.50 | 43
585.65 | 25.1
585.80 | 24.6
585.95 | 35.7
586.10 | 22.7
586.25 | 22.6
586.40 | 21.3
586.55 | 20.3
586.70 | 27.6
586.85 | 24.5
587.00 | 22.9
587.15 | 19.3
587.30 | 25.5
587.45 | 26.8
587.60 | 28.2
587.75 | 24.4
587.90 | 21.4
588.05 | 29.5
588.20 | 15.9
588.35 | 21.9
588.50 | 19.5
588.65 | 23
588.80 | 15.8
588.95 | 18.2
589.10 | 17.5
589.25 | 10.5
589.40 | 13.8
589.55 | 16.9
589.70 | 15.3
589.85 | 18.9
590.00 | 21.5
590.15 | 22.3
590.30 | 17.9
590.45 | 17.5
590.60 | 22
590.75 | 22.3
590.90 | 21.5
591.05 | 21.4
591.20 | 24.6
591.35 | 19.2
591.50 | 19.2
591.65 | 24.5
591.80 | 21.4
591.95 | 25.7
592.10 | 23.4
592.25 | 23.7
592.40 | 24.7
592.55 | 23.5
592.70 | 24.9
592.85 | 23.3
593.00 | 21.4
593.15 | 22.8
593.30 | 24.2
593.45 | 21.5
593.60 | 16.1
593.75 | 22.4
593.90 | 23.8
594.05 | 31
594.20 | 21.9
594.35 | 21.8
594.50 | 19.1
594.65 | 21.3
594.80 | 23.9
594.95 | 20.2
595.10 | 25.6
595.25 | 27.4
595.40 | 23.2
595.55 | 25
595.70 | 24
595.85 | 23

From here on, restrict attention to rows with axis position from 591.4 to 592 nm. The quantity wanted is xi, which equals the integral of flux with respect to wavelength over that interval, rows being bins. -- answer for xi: 13.5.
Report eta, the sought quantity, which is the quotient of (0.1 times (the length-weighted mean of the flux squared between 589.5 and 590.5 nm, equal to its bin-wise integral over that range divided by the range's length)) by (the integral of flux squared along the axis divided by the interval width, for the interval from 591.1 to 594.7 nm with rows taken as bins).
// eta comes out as 0.068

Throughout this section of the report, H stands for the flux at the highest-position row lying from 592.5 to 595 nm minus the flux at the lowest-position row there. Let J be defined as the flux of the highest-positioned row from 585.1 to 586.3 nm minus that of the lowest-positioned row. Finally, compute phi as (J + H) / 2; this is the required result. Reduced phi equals -2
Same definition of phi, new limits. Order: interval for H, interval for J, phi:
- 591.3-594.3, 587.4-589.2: -3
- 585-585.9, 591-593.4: 4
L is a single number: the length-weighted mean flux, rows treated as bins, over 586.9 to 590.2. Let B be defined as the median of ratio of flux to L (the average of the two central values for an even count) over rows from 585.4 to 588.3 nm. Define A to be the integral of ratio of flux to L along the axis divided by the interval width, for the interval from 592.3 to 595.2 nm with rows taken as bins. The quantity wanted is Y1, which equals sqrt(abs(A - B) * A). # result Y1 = 0.30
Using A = 1.12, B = 1.199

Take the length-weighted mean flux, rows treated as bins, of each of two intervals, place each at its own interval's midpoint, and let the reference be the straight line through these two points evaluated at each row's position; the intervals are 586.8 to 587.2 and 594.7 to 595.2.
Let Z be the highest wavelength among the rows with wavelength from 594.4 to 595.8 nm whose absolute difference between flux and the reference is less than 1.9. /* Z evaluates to 595.70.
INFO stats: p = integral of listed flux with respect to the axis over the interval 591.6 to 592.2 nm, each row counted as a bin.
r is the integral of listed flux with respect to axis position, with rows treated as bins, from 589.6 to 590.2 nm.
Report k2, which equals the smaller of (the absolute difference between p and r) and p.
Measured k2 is 2.7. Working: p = 14.2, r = 11.6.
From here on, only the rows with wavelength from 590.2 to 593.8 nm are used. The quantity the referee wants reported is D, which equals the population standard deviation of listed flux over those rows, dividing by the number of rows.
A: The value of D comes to 2.5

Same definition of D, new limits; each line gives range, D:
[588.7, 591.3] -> 3.5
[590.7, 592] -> 2.2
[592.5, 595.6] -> 2.9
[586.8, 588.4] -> 3.8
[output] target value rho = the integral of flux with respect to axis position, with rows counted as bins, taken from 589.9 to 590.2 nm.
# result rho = 6.5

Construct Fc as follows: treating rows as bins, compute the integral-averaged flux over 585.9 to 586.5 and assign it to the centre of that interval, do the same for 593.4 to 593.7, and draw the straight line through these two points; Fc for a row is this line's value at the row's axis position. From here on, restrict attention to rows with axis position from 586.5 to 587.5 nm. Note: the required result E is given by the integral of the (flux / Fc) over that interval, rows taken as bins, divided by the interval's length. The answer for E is 0.98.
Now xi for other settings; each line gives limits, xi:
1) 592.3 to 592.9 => 14.5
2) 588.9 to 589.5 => 9.0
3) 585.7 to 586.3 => 15.9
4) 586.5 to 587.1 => 14.3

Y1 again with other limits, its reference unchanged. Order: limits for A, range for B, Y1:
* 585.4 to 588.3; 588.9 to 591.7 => 0.61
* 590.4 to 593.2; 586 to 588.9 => 0.10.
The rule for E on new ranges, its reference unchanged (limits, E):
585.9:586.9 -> 1.00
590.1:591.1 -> 0.97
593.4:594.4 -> 1.22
